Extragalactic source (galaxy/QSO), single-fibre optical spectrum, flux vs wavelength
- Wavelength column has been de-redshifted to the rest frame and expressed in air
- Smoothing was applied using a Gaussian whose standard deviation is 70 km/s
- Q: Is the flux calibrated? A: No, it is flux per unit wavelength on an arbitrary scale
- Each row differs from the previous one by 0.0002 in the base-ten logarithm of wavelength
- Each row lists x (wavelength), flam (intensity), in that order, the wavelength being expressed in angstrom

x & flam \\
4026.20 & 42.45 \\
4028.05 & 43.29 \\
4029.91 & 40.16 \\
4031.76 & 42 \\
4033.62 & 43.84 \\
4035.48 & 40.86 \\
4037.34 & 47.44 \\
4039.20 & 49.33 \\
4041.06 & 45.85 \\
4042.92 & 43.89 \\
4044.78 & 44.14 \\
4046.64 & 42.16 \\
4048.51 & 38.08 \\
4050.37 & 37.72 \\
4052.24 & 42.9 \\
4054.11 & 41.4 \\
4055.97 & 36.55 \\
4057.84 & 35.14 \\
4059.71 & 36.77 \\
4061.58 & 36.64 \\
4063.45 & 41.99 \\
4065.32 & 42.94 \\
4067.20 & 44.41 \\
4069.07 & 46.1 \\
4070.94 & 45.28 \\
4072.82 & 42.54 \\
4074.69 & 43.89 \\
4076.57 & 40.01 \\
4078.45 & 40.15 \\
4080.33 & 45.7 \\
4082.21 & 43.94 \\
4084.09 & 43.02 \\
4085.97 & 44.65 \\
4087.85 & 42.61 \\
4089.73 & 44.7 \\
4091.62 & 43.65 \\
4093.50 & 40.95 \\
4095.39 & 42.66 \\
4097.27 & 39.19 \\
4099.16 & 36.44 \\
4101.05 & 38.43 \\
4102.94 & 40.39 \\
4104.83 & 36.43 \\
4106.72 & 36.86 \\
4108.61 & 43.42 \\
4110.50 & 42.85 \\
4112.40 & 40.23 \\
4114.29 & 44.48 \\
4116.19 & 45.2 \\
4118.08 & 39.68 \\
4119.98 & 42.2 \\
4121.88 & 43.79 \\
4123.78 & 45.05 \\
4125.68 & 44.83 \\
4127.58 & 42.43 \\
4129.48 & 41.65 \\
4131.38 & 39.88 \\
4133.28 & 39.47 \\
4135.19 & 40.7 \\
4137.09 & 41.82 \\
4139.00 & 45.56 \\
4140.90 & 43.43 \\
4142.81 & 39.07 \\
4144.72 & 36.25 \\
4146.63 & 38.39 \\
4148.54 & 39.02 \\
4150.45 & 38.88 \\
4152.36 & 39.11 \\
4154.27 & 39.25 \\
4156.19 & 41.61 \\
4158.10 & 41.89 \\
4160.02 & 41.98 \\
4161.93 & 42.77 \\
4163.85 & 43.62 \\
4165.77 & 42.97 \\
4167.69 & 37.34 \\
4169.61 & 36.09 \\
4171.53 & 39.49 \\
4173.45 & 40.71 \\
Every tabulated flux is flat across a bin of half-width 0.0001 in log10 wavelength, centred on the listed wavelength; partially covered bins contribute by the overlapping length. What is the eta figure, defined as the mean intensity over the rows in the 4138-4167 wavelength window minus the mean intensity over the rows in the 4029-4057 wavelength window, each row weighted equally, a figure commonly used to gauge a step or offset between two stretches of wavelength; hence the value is -1.5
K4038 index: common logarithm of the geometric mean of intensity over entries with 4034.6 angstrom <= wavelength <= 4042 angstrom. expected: 1.66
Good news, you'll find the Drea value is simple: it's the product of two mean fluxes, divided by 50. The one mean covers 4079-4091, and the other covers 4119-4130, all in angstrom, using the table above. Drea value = 38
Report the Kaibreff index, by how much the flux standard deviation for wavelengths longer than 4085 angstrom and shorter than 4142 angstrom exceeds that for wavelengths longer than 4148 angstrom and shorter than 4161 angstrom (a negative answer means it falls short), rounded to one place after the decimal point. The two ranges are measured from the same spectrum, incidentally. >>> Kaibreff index 1.2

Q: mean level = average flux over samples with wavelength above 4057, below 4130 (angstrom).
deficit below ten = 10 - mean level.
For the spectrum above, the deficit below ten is -31.8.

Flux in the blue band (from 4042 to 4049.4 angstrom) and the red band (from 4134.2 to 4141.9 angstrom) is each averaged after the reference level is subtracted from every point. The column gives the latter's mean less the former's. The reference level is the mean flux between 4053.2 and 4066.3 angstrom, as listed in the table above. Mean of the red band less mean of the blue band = 1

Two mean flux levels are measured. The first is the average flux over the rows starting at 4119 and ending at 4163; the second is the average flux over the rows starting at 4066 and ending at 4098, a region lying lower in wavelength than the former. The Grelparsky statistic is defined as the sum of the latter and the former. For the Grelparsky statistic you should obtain 84.4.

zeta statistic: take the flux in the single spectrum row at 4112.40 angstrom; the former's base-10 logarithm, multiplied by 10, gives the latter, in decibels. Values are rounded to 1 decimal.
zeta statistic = 16.0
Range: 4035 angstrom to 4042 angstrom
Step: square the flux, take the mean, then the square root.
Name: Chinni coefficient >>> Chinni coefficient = 46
